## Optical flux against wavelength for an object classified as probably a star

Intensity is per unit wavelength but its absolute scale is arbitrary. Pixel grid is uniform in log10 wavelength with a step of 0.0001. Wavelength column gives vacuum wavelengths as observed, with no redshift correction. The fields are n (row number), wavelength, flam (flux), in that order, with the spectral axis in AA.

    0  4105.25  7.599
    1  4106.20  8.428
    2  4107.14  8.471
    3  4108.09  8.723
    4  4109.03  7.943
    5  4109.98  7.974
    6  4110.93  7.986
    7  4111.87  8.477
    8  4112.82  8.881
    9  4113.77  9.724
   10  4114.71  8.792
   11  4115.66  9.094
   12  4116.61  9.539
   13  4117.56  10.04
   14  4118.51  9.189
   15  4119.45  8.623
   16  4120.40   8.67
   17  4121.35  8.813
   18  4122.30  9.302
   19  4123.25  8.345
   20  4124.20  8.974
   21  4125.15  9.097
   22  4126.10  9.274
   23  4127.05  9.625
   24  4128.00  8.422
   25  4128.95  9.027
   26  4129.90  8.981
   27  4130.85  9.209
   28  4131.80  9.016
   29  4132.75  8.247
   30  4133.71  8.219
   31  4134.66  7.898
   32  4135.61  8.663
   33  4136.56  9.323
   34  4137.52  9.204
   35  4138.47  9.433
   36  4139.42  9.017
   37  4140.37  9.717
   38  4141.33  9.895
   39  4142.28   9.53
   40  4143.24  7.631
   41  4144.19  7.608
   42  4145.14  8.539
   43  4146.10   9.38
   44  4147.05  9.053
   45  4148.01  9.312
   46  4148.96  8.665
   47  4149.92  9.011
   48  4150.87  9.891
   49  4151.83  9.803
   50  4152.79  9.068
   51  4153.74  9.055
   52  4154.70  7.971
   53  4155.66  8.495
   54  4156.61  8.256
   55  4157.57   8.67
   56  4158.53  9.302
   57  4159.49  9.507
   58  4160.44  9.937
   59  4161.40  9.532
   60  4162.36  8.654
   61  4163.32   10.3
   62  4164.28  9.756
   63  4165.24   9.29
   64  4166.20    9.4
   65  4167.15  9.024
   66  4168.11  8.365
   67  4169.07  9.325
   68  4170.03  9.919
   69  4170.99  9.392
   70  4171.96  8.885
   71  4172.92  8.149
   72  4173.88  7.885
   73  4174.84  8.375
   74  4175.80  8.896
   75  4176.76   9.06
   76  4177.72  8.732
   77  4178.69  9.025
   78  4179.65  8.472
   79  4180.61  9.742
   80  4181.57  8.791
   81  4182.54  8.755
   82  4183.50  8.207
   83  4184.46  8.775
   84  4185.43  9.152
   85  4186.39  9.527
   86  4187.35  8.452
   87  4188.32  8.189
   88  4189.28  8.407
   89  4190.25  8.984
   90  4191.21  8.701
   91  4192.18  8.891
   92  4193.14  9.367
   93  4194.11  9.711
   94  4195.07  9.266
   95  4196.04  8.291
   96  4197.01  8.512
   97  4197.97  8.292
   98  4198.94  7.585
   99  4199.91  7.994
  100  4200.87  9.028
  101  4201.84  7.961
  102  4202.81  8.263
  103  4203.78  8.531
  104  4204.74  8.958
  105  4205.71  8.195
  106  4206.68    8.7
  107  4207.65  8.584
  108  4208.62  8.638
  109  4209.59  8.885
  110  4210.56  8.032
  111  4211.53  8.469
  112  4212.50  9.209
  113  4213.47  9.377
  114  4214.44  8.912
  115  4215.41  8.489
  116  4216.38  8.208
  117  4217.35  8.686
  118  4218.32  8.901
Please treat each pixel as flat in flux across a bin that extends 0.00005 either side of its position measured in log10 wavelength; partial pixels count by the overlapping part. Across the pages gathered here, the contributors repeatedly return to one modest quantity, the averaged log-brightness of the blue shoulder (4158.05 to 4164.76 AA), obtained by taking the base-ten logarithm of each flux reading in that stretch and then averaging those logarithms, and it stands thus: 0.980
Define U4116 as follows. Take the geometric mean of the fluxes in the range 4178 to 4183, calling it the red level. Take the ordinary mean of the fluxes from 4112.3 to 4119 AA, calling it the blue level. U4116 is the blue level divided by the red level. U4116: 1.04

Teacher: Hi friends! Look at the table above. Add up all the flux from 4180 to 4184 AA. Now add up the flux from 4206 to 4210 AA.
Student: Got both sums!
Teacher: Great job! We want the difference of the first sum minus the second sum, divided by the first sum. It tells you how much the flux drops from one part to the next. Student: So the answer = 0.019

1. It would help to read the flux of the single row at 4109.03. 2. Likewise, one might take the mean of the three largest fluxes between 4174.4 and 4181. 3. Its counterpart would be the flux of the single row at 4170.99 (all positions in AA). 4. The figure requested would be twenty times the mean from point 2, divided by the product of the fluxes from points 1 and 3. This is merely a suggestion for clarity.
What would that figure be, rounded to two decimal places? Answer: 2.49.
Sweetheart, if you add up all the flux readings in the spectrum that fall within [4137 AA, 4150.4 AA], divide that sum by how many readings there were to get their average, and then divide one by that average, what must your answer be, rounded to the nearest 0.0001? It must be 0.1111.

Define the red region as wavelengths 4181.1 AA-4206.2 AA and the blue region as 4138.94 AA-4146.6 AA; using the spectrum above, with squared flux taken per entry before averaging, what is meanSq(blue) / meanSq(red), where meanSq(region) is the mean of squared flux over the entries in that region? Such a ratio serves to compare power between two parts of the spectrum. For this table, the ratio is 1.07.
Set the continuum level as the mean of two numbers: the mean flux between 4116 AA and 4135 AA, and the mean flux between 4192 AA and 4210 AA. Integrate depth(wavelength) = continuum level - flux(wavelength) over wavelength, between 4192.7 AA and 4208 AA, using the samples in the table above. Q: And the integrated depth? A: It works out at 3.0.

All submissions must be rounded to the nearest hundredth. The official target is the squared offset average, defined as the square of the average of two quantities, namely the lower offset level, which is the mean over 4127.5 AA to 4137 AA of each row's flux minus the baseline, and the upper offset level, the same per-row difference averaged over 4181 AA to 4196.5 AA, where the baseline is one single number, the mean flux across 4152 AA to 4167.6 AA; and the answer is 0.14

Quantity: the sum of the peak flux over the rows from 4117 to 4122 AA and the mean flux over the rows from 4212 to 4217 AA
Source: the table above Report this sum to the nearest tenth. 18.9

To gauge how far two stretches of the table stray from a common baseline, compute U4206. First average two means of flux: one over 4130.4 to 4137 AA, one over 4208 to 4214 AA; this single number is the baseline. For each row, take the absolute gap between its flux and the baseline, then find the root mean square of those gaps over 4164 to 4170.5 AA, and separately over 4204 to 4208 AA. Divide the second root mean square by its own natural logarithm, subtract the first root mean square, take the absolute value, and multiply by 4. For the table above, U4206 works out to 4.0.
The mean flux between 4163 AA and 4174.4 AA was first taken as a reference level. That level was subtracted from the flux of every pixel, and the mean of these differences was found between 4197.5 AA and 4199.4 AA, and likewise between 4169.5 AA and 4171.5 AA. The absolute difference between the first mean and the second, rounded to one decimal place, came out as 1.7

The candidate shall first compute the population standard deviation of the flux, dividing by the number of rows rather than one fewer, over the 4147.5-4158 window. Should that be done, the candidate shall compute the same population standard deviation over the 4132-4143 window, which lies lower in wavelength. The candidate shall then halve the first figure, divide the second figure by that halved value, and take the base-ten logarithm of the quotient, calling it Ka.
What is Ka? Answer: 0.35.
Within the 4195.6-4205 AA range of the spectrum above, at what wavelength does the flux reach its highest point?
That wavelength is 4200.87 AA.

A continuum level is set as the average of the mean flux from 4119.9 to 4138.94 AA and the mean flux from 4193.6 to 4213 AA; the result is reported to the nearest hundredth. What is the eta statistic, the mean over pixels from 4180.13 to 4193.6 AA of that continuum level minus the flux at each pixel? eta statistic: -0.13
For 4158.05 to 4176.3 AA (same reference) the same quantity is -0.43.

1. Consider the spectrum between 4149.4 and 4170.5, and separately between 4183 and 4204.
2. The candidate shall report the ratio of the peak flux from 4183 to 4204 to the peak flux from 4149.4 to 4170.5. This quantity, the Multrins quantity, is 0.94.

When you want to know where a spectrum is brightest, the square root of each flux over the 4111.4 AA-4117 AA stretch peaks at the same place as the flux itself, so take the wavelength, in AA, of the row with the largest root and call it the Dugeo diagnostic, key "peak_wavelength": 4113.77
